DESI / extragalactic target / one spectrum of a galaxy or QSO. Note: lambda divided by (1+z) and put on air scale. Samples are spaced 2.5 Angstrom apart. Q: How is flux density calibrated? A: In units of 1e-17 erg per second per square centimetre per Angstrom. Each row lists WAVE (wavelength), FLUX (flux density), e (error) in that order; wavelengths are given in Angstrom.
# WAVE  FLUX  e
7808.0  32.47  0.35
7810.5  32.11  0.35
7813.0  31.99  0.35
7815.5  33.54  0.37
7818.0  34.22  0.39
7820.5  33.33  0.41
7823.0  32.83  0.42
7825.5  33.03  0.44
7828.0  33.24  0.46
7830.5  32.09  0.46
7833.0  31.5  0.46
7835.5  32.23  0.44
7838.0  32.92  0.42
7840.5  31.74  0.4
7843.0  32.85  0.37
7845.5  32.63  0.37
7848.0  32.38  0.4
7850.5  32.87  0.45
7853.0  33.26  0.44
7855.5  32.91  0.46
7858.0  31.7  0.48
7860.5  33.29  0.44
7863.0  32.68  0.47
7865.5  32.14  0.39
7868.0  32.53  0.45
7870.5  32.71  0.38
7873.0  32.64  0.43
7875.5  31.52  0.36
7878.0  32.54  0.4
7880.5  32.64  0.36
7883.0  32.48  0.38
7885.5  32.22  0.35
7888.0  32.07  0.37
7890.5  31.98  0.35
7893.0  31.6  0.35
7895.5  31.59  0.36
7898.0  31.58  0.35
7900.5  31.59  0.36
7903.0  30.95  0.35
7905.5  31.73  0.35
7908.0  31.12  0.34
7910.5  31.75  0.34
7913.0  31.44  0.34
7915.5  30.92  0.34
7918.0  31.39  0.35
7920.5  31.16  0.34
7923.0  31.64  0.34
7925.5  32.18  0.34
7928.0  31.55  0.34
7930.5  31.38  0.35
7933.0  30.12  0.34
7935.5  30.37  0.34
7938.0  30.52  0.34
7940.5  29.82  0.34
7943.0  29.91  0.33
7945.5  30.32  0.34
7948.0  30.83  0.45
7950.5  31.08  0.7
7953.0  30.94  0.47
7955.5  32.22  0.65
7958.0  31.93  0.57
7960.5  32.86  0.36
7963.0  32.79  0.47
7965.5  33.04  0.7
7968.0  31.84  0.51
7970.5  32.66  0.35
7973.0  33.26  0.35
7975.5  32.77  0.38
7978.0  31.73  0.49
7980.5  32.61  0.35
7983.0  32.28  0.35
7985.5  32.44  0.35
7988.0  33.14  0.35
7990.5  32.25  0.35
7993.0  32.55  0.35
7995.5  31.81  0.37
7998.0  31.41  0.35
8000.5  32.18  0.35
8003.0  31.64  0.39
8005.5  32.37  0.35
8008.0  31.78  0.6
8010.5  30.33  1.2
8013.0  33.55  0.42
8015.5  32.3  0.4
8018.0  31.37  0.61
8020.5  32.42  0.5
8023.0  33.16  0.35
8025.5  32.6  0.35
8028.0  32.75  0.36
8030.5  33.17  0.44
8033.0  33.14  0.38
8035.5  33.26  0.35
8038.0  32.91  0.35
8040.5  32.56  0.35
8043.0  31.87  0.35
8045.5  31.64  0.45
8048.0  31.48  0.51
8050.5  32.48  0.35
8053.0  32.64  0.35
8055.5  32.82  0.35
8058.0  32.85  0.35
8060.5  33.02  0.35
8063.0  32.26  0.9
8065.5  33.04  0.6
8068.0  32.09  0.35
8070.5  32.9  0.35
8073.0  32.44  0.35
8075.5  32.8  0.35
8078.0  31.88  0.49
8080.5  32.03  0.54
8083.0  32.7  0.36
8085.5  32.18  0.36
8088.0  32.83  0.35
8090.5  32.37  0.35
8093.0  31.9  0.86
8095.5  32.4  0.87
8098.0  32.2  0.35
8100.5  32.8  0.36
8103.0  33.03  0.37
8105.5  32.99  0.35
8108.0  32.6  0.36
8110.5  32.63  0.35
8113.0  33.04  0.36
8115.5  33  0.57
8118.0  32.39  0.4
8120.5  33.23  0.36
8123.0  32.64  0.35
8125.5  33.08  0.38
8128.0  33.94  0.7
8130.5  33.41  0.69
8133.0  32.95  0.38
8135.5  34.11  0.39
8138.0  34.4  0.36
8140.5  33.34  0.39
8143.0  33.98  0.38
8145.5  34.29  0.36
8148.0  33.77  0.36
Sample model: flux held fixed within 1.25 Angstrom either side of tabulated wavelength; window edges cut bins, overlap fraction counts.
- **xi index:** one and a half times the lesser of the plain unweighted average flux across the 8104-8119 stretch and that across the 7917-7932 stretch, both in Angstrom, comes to 47.3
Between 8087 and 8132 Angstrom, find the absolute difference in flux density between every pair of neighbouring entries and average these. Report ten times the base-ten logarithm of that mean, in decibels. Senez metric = -3.7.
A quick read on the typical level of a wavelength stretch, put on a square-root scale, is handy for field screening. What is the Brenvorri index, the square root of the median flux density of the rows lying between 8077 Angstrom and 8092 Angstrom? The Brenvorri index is 5.68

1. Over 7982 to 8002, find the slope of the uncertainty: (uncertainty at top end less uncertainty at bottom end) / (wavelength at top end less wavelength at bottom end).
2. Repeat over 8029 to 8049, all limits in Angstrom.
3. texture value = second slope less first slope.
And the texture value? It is 0.0040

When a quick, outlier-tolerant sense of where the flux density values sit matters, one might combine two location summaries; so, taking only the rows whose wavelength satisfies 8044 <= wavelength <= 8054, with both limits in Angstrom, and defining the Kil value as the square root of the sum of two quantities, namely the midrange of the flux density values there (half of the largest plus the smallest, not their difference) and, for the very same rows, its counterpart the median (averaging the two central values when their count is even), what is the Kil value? 8.007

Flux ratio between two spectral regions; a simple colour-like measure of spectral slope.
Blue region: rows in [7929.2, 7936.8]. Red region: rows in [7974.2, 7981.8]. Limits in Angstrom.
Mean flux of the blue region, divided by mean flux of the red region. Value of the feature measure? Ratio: 0.95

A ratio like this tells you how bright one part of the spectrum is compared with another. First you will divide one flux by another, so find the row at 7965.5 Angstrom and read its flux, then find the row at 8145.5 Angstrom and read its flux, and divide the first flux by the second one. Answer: 0.96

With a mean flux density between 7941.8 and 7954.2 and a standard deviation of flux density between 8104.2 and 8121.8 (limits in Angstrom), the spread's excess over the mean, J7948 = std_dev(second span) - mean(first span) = -30.3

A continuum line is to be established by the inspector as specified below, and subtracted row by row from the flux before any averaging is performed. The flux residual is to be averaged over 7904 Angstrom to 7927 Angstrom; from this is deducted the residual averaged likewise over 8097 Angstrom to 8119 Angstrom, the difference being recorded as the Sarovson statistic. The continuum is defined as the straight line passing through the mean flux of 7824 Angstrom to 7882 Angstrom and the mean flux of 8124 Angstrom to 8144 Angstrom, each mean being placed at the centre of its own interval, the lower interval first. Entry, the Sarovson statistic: -0.5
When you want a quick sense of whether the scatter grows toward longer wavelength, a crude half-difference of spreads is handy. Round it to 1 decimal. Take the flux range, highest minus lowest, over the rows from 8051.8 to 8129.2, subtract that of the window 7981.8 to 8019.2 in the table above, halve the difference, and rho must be -0.6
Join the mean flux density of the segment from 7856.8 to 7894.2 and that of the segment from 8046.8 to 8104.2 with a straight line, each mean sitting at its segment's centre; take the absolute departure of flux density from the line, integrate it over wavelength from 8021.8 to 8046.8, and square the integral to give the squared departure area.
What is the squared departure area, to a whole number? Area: 181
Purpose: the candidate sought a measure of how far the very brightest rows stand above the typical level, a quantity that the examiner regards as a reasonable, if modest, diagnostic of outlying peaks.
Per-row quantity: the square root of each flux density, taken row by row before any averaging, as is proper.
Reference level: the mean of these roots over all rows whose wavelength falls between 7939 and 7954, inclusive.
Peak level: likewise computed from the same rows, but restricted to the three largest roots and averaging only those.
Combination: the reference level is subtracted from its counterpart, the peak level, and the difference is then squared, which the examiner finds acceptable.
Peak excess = 0.0018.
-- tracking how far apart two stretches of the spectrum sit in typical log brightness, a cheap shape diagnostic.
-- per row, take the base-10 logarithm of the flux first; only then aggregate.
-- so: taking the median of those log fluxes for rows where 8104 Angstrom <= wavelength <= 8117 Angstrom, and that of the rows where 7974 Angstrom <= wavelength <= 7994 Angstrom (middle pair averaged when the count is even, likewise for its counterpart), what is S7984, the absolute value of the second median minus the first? 0.0066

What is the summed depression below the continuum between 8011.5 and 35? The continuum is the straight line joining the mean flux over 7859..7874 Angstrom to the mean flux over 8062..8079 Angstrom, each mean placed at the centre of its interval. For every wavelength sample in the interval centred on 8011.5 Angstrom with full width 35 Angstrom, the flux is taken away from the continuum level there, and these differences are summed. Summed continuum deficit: 6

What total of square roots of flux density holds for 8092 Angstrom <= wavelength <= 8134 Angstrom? 97.4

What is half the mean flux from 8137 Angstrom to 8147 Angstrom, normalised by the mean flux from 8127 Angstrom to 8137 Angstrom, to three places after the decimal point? 0.506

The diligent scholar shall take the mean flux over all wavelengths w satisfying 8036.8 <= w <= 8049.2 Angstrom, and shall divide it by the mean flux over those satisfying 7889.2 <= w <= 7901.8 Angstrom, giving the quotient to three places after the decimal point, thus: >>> 1.013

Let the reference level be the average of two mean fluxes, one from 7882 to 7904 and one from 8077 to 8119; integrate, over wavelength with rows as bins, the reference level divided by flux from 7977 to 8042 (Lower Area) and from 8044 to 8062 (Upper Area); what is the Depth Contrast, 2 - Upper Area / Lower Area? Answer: 1.7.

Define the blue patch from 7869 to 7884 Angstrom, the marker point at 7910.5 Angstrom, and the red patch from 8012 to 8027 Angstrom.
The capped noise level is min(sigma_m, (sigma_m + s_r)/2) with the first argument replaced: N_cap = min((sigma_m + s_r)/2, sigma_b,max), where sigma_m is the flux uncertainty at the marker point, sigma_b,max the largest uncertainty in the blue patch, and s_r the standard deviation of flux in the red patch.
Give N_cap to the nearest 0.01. 0.43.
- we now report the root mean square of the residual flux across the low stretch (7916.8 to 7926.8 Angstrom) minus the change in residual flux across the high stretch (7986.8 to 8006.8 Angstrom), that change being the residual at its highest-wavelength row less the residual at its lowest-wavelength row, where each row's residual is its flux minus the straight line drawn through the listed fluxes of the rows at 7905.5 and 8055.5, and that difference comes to 1.34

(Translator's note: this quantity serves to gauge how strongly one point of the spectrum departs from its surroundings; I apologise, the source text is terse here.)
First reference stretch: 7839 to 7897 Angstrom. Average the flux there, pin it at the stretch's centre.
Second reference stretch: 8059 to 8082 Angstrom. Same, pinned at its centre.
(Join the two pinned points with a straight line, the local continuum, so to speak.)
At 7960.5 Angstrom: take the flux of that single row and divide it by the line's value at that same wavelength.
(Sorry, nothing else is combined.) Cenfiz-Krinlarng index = 1.01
